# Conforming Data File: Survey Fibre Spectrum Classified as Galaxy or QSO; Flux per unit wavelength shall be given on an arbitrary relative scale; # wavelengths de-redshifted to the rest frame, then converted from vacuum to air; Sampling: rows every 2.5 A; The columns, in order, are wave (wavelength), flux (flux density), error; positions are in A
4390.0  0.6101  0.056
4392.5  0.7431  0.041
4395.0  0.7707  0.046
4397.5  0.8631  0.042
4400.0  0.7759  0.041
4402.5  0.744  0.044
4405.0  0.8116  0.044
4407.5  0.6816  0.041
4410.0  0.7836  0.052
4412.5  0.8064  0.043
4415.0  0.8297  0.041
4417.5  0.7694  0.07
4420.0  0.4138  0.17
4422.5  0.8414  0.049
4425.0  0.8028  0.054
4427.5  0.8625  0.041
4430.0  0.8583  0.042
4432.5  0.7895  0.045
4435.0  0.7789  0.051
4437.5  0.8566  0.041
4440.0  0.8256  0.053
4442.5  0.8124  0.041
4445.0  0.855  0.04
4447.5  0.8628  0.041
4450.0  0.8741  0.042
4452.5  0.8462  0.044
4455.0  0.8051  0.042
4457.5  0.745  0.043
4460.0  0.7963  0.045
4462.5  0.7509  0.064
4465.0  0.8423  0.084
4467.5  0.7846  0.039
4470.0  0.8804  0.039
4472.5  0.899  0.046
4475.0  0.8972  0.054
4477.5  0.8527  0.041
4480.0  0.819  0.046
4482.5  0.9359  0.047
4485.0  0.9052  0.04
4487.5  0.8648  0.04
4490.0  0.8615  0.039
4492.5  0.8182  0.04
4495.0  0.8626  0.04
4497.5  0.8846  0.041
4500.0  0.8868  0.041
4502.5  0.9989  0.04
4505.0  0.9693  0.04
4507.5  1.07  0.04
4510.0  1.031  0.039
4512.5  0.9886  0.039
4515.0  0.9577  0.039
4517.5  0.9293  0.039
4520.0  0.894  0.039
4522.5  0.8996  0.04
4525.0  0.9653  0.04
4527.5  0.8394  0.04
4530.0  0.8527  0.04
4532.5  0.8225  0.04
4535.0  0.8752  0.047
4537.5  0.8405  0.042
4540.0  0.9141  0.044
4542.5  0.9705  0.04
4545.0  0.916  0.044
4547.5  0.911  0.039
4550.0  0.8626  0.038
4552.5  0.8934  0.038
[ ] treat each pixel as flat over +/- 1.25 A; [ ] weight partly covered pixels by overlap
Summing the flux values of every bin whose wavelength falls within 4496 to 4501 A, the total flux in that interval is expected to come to 1.8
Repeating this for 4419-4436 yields 5.3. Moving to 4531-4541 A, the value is 3.5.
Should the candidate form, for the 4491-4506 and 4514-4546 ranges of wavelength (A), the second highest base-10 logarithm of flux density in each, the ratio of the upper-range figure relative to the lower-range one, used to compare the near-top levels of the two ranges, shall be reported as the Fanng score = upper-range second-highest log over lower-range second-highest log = 1.13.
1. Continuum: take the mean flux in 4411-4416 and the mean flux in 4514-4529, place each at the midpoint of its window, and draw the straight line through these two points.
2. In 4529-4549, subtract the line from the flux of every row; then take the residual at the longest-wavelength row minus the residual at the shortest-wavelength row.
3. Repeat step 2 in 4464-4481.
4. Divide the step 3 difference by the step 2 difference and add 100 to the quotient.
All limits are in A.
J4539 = 99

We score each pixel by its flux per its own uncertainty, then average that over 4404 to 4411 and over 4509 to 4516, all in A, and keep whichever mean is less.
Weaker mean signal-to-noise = 16.7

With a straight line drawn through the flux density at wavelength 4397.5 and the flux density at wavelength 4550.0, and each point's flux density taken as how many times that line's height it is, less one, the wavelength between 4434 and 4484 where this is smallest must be 4457.5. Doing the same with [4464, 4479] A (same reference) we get 4467.5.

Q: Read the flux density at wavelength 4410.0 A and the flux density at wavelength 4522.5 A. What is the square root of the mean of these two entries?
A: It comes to 0.917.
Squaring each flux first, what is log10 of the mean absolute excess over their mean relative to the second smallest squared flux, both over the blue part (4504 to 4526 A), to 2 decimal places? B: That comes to -0.99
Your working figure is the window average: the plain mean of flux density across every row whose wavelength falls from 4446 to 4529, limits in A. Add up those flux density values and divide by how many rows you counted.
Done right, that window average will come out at 0.885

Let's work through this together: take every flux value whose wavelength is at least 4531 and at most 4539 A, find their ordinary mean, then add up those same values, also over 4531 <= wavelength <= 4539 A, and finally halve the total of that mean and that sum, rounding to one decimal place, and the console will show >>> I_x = 1.7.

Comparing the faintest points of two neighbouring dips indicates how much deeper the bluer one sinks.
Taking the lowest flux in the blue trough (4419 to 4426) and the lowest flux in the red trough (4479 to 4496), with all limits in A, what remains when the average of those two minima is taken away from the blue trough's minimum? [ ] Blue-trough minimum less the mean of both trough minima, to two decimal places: -0.20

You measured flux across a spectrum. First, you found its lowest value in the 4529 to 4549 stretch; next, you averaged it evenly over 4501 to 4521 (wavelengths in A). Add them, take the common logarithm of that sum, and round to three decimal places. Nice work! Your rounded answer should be 0.256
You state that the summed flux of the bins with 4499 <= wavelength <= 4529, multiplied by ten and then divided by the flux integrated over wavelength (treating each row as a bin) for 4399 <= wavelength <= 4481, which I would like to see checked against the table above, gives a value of 1.7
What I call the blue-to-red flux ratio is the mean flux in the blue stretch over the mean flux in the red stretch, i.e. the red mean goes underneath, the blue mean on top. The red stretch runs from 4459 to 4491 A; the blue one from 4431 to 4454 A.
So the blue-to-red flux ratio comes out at 0.977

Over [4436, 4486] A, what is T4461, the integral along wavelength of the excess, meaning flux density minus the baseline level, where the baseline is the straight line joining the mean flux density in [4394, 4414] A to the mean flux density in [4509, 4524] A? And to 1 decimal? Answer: -1.2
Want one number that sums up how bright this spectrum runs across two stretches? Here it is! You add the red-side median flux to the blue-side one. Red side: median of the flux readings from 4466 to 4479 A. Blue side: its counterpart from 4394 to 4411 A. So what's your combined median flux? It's 1.66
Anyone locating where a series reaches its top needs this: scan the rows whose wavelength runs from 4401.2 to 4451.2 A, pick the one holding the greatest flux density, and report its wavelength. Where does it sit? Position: 4450.0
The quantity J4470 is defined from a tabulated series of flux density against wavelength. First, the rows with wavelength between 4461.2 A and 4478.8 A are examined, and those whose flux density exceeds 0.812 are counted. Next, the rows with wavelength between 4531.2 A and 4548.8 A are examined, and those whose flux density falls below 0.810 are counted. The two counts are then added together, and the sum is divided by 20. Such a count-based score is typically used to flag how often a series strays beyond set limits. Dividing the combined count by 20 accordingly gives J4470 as 0.25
